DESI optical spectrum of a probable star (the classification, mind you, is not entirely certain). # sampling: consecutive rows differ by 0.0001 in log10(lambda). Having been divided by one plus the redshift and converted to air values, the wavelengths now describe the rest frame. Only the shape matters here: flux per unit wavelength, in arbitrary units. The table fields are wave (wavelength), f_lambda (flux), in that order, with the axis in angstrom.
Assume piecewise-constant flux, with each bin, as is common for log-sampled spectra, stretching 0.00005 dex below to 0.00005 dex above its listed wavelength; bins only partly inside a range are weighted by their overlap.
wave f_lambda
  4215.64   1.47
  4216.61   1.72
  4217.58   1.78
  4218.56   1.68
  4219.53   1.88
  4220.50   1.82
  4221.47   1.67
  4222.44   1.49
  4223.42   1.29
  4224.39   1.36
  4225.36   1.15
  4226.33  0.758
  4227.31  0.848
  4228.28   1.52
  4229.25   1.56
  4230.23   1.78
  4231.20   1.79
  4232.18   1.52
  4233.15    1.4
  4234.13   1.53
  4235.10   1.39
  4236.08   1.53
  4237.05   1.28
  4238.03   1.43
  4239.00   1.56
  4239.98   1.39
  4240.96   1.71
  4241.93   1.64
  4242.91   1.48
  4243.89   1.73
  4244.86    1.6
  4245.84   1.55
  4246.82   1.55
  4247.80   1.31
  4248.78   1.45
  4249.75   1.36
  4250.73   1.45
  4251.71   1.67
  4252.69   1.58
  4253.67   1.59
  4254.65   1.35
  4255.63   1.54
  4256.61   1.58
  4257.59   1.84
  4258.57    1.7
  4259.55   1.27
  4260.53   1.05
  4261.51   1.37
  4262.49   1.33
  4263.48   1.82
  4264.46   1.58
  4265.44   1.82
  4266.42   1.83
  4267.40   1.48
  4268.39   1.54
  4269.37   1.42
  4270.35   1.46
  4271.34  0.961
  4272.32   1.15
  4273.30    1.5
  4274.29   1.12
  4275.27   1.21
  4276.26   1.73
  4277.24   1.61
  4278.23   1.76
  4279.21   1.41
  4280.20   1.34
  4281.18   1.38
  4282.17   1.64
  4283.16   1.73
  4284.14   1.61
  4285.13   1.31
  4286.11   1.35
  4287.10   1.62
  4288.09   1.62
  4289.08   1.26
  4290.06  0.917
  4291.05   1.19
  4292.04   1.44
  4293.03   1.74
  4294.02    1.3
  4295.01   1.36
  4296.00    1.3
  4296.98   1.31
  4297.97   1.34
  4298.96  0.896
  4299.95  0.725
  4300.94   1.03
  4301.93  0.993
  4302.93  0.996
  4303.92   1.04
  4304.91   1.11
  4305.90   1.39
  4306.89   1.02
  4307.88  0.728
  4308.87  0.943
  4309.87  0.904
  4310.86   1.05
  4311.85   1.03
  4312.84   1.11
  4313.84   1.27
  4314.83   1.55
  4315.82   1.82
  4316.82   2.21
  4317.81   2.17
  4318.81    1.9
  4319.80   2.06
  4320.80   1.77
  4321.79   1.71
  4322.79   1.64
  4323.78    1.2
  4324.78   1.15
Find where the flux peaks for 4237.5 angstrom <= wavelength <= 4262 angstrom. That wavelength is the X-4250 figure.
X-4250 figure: 4257.59 angstrom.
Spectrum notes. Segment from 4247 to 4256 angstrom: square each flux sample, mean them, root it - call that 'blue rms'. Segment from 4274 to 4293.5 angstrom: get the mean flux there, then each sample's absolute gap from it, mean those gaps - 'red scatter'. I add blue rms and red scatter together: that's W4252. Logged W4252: 1.68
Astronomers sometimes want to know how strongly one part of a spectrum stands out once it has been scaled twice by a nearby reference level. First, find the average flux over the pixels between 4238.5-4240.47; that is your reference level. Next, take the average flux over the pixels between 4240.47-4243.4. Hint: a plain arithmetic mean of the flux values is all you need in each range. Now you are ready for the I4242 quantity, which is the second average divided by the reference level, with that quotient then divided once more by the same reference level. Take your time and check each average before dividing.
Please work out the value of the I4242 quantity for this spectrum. 0.74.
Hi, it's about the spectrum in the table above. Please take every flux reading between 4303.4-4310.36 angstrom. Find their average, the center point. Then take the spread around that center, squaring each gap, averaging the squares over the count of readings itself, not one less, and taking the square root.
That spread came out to 0.19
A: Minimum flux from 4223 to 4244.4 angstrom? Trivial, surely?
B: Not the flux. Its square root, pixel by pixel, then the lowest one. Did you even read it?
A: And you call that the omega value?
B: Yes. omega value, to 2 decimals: 0.87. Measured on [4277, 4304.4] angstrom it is 0.85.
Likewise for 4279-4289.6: 1.12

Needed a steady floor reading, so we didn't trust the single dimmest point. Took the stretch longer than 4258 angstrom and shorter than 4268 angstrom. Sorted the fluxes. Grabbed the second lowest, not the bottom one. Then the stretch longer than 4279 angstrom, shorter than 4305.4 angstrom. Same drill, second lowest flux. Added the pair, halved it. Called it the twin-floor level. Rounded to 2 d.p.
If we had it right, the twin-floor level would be 1.08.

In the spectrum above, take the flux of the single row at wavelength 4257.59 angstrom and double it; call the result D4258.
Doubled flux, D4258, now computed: 3.7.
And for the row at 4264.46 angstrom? 3.2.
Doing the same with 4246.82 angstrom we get 3.1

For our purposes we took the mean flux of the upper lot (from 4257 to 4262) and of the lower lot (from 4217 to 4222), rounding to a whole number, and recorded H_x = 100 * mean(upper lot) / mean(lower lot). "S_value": 82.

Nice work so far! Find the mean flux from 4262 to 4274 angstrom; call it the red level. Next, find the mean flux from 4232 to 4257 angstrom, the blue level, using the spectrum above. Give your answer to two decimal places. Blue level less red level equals 0.02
